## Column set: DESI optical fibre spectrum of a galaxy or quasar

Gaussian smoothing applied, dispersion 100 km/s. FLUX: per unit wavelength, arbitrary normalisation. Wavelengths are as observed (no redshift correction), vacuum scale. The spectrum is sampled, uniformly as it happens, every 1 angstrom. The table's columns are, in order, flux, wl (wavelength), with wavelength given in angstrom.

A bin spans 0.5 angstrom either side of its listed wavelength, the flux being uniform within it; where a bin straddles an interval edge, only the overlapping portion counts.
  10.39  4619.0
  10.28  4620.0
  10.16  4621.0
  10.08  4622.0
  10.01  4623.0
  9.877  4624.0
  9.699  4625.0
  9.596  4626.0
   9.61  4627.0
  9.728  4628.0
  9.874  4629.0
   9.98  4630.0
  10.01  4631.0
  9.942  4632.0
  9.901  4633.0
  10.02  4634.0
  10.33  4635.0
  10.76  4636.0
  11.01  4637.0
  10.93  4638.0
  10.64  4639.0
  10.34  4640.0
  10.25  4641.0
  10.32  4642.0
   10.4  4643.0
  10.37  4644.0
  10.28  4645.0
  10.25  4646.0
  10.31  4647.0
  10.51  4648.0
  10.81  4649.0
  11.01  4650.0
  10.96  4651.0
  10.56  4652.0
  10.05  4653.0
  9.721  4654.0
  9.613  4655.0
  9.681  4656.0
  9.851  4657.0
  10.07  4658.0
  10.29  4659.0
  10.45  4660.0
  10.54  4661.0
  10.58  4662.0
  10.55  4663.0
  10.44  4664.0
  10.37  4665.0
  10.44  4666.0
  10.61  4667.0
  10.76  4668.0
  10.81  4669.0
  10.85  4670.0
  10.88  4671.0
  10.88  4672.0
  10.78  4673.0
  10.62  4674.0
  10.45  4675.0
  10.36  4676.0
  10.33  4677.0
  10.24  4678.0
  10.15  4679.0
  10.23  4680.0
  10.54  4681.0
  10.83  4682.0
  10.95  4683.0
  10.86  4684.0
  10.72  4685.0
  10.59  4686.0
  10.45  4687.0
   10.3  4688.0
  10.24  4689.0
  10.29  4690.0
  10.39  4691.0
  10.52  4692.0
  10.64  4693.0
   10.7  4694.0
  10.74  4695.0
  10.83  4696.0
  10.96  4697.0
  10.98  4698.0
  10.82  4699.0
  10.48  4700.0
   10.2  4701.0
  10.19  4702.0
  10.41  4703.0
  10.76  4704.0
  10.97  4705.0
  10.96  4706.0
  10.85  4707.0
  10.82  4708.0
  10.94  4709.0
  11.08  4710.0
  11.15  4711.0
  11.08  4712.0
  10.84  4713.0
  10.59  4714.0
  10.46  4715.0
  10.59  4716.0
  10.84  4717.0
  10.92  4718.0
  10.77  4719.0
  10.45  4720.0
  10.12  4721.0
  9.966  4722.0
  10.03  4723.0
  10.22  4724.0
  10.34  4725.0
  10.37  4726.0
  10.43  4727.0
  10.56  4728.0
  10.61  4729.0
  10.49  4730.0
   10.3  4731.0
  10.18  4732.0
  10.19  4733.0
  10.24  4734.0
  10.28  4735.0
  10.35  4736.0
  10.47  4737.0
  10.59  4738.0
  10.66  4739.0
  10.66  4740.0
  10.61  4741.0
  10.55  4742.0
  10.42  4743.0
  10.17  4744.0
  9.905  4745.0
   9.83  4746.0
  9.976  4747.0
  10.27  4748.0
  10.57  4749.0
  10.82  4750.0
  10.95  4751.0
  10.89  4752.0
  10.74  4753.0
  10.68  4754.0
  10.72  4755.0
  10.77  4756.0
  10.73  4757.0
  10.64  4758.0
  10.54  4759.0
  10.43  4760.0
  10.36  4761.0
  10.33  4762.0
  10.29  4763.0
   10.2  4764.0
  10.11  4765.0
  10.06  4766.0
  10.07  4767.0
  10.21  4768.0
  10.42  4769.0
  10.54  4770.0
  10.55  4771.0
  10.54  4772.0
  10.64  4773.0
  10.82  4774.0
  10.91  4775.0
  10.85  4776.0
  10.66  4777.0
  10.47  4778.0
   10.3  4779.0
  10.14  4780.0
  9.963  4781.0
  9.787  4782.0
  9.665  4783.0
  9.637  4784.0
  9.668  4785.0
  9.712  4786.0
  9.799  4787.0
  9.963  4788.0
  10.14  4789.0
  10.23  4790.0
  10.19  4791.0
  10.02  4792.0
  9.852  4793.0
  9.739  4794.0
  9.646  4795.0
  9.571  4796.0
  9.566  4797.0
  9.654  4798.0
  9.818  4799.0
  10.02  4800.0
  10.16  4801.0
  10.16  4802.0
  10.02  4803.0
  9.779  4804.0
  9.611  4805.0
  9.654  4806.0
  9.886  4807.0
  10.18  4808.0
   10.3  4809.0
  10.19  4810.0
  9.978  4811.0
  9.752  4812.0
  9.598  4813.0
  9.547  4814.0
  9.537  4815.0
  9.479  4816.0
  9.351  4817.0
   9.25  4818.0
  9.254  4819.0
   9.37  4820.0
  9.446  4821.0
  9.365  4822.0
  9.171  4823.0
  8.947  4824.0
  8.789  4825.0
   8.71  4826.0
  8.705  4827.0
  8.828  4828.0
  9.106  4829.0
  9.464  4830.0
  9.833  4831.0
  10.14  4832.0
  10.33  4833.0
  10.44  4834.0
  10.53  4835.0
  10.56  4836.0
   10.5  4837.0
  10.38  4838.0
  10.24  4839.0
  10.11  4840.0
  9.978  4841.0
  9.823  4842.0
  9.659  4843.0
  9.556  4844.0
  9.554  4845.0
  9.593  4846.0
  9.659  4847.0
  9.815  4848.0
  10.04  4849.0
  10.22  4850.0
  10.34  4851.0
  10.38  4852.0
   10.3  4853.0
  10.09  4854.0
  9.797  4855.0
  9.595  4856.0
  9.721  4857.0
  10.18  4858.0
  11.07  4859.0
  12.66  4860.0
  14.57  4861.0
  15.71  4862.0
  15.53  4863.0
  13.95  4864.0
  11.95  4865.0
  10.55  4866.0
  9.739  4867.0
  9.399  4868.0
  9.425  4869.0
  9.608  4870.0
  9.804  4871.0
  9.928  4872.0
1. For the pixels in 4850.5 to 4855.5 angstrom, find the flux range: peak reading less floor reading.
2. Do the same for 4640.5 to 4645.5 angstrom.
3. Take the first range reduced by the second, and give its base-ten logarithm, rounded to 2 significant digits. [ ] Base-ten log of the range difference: -0.36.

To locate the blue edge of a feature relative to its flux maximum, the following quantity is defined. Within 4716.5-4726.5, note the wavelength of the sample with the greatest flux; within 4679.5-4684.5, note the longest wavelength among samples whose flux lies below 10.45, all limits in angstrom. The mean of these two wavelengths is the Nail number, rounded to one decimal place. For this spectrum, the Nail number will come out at 4699.0 angstrom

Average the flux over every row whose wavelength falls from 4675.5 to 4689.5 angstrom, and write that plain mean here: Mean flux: 10.5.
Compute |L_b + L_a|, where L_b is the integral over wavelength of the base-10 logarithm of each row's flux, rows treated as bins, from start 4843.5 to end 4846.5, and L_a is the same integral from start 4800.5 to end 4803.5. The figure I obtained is 5.96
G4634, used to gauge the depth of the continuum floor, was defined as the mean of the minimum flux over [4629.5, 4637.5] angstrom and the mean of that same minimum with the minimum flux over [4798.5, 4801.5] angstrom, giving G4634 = 9.88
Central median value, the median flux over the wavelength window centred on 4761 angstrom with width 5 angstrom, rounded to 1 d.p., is 10.4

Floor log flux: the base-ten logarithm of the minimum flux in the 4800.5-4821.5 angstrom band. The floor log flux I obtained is 0.97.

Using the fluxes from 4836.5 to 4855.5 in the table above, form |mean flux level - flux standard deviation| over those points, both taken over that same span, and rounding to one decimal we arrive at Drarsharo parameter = 9.7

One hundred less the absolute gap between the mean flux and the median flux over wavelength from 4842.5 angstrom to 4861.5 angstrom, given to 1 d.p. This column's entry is 99.7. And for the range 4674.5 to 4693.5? 100.0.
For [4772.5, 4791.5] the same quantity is 100.0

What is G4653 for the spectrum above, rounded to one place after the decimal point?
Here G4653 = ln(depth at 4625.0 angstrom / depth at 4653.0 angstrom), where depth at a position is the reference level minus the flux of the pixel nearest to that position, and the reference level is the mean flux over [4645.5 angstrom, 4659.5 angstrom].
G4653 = 1.0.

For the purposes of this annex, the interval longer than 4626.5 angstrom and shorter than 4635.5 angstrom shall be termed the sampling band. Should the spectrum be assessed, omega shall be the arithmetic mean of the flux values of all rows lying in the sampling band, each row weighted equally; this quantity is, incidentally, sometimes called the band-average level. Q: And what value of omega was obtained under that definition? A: 9.9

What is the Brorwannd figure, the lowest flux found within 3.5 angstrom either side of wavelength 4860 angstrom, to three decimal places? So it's 9.721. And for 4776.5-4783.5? 9.665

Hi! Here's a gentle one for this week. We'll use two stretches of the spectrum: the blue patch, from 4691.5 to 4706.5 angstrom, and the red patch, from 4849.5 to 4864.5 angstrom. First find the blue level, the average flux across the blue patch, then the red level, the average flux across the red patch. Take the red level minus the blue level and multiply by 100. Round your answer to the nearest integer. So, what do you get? 93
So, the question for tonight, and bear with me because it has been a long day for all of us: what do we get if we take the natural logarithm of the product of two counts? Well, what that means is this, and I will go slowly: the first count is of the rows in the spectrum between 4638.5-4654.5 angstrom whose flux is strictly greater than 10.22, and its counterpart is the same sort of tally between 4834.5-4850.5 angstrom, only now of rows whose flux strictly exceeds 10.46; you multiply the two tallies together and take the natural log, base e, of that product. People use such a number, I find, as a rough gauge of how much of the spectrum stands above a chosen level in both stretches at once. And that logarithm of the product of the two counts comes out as 3.7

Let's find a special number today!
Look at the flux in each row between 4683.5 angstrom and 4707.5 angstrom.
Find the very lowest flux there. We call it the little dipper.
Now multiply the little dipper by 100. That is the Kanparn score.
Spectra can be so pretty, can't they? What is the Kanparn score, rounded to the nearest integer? 1019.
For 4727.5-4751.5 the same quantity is 983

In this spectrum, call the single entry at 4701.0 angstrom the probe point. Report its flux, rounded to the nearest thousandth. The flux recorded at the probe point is 10.200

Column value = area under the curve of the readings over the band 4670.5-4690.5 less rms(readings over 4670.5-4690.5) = 200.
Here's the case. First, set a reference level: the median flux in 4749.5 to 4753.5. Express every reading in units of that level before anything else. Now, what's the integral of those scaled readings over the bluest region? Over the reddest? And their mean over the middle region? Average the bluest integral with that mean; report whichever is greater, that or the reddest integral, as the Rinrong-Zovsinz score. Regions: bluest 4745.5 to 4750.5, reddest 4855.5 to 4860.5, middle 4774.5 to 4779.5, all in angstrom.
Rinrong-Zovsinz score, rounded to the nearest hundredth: 4.90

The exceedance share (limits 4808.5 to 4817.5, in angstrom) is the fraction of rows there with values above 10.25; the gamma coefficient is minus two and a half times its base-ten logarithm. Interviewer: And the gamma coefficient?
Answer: 2.4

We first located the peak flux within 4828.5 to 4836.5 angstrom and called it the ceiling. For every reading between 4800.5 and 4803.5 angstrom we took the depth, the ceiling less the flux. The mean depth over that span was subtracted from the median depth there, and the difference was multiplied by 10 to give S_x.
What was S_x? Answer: -0.47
